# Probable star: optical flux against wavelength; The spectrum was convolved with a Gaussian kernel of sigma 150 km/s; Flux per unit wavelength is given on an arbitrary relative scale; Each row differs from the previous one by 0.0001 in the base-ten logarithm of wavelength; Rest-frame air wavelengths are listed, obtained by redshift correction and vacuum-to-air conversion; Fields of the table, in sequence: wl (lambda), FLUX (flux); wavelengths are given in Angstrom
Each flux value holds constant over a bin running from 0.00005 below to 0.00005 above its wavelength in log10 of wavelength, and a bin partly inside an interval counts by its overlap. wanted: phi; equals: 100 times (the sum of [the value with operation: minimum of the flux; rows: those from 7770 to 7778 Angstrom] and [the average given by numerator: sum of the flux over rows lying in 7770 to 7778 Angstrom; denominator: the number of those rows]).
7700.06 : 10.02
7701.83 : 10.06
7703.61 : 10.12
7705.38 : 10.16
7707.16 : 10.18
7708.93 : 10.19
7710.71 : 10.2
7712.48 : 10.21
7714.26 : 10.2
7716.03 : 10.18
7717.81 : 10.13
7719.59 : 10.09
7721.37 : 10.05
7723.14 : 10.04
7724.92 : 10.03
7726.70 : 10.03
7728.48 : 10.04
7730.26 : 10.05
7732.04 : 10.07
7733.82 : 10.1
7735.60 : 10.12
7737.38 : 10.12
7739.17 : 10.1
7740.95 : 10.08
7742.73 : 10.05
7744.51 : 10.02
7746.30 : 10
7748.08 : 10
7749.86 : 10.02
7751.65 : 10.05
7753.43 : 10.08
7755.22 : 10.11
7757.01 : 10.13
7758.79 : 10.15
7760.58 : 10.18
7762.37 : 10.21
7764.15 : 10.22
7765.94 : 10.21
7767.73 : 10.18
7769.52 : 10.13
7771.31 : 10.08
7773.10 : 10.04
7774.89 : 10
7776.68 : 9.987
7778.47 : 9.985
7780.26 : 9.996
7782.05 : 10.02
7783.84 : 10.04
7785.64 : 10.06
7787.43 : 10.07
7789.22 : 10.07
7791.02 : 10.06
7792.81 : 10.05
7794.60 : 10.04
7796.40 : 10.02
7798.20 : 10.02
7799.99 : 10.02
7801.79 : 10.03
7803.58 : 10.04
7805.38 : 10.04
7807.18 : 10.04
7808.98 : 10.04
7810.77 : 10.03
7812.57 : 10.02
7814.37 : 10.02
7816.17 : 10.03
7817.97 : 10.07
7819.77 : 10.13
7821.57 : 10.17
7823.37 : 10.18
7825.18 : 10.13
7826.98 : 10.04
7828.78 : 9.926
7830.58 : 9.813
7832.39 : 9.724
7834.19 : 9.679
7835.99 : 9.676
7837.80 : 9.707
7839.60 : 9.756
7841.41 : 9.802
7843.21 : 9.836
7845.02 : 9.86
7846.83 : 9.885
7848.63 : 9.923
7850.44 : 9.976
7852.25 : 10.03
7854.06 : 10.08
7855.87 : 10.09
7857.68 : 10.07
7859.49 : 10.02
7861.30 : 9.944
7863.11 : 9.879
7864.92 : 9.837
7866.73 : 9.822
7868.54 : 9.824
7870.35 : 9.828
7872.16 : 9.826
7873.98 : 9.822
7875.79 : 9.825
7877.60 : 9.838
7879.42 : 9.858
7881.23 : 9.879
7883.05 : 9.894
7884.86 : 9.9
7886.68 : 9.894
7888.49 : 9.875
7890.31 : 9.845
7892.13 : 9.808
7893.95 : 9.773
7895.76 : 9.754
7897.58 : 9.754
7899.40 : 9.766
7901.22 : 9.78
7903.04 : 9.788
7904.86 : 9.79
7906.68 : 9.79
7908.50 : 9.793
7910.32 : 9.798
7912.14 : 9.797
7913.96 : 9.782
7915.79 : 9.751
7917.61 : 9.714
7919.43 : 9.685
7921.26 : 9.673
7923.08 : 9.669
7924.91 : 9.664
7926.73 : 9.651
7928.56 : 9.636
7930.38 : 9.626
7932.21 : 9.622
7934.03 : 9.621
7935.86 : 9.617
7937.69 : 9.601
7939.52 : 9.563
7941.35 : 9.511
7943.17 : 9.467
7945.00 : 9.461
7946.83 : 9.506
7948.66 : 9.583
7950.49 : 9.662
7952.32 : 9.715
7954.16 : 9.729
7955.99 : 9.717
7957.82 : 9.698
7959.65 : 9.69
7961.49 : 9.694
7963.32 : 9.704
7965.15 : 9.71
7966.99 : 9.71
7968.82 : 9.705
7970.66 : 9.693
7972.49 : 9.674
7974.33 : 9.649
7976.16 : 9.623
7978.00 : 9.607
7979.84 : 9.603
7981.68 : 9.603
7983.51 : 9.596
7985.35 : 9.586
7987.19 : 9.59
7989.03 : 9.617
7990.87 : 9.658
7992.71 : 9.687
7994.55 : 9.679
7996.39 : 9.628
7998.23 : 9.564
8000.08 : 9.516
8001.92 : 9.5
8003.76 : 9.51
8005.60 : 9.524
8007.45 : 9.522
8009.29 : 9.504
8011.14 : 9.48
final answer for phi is 2001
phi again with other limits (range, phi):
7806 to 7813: 2005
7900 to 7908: 1957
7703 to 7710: 2028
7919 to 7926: 1934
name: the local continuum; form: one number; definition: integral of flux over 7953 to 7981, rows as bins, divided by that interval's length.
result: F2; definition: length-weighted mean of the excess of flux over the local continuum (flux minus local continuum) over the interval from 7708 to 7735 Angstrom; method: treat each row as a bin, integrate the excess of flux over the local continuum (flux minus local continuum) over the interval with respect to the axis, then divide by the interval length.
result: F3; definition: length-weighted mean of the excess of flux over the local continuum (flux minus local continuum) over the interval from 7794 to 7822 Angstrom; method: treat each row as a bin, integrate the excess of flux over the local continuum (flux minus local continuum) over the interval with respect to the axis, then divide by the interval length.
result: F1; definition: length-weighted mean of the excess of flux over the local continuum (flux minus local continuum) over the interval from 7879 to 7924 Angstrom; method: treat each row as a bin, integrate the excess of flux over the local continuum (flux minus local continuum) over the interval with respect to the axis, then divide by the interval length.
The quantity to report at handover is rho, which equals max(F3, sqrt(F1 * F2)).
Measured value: 0.37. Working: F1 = 0.11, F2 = 0.43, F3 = 0.37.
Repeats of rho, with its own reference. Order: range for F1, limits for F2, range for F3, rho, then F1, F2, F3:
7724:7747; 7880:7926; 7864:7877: 0.20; 0.39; 0.11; 0.15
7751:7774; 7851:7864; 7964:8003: 0.39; 0.46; 0.34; -0.05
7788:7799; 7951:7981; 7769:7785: 0.35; 0.37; 0.00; 0.35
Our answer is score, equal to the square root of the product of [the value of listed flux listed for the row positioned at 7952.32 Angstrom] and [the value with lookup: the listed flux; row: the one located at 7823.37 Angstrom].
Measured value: 9.9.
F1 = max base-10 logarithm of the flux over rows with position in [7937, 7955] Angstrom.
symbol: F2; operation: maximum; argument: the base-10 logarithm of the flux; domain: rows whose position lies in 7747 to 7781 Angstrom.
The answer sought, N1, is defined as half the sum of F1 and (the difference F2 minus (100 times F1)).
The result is -48.4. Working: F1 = 0.99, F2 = 1.01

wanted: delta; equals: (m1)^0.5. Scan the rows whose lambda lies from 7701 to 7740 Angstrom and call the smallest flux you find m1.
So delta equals 3.167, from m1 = 10.03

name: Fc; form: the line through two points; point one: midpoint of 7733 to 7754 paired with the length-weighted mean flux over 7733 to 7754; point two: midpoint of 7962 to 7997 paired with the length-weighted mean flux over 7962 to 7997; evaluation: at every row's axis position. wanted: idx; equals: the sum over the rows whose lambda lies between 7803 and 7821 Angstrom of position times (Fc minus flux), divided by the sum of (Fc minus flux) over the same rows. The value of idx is 7812.9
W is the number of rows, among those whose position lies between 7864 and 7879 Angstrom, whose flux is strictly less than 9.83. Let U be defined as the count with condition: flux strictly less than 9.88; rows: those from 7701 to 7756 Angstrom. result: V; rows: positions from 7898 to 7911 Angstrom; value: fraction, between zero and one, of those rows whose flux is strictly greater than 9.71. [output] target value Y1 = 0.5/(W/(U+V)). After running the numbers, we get 0.08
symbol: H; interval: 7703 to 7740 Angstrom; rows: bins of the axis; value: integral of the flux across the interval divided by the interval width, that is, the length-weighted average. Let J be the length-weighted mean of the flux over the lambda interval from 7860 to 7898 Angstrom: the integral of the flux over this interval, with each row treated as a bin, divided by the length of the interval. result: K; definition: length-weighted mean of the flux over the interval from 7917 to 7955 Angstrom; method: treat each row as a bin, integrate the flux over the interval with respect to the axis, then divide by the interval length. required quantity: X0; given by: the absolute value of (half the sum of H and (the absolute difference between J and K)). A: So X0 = 5.17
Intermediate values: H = 10.1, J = 9.8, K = 9.6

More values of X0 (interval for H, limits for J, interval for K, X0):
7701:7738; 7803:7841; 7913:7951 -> 5.23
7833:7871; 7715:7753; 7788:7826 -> 4.95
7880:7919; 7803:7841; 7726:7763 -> 4.96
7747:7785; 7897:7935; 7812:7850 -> 5.14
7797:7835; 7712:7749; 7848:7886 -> 5.09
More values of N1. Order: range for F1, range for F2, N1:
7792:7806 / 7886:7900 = -49.1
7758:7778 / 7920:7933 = -49.5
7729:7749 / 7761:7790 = -49.3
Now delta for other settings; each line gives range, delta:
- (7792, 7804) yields 3.165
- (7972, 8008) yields 3.082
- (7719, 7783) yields 3.160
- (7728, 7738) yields 3.169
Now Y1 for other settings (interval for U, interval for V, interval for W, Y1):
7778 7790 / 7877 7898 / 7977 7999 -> 0.04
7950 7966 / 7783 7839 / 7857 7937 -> 0.16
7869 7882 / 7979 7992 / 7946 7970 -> 0.27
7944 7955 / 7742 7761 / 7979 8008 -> 0.22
